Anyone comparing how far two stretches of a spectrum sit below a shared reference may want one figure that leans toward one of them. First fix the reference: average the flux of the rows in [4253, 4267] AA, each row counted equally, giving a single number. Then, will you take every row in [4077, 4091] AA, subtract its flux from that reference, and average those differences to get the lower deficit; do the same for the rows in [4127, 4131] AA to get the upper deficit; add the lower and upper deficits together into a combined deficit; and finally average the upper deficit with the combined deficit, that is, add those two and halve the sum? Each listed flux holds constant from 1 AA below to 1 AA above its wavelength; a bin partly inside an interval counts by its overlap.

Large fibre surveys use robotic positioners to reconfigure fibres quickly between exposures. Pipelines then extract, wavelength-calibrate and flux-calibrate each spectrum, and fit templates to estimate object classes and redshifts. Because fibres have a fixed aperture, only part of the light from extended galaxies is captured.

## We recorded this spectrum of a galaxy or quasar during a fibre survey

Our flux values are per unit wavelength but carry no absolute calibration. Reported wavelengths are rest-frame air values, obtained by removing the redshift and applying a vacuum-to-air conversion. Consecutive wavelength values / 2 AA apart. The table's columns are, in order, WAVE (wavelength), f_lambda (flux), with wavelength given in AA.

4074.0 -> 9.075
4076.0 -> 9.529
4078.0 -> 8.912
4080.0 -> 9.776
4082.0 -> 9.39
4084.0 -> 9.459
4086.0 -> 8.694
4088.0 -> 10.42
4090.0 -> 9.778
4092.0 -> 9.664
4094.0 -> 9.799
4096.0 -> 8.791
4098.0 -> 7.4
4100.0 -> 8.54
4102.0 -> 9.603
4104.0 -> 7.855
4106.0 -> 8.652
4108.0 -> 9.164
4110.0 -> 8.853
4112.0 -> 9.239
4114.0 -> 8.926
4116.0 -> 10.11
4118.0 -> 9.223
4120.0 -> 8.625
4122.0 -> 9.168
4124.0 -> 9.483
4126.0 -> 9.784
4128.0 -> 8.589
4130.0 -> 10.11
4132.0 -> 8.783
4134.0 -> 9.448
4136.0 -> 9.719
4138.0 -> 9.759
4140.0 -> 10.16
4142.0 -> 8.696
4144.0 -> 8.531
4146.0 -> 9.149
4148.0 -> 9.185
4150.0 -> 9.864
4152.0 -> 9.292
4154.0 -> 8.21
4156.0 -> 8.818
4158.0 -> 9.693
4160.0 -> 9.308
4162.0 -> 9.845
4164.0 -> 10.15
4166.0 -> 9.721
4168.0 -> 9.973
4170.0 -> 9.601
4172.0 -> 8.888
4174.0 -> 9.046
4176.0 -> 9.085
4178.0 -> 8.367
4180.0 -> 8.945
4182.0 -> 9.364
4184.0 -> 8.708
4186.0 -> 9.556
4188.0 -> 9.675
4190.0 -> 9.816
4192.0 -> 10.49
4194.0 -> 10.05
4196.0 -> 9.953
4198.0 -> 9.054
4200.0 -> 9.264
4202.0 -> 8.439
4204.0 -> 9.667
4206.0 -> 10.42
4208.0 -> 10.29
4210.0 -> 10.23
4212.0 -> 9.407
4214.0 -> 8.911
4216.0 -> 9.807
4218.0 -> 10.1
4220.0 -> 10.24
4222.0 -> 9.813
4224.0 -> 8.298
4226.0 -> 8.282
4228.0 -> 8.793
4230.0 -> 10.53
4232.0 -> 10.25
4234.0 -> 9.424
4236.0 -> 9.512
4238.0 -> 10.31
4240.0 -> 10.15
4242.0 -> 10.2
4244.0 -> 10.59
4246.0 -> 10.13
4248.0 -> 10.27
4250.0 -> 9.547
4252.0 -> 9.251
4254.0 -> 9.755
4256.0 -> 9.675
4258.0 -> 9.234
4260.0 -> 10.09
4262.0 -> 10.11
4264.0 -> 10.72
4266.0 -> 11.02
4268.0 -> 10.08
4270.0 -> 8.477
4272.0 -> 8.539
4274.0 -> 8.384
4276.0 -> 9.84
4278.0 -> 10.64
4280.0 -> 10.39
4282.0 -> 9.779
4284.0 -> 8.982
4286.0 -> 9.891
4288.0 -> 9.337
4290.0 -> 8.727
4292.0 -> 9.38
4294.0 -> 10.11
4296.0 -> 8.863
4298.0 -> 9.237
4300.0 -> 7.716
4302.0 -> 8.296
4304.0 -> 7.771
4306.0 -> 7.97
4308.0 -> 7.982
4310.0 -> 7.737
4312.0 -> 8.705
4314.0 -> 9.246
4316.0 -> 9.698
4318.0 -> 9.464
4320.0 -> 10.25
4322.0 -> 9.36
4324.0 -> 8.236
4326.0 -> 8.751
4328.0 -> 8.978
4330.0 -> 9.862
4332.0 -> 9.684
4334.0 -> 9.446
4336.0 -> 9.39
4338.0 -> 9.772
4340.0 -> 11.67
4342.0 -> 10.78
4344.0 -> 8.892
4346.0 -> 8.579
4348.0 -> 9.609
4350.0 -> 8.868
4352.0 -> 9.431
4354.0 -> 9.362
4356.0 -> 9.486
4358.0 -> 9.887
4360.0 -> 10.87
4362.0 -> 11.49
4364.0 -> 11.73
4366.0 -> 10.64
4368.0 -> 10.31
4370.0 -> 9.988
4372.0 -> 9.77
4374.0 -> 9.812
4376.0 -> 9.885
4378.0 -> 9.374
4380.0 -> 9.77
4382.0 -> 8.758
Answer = 1.0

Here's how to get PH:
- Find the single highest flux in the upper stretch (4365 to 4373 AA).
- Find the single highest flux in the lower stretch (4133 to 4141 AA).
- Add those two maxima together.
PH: 20.8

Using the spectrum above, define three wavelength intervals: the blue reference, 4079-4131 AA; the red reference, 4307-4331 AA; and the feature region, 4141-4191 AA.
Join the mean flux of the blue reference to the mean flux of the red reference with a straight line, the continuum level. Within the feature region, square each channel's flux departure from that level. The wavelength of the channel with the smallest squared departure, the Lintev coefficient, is 4146.0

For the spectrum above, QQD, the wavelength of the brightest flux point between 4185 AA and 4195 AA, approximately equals 4192.0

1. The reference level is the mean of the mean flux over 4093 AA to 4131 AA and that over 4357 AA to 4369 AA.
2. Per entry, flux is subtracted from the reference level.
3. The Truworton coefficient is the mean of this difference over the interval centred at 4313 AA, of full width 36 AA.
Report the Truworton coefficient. 1.2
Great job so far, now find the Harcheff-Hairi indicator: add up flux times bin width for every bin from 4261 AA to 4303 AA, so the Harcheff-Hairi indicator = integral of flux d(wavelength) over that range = 397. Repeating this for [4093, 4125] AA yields 287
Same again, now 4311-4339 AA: 262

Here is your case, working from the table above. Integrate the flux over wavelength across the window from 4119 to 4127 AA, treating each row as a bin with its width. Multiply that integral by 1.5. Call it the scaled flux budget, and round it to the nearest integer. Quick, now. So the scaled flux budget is 111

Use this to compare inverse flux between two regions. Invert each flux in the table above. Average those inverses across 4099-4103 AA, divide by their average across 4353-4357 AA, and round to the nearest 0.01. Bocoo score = 1.04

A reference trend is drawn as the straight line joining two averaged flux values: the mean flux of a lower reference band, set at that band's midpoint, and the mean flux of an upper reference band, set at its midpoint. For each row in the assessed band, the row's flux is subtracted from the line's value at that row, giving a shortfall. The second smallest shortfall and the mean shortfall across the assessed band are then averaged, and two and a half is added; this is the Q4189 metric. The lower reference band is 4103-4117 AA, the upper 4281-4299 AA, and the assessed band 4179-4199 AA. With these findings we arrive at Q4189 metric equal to 1.85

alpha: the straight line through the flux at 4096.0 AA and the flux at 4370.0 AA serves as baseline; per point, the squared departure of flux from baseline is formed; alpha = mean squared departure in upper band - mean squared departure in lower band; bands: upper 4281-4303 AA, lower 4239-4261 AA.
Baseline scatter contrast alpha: 0.38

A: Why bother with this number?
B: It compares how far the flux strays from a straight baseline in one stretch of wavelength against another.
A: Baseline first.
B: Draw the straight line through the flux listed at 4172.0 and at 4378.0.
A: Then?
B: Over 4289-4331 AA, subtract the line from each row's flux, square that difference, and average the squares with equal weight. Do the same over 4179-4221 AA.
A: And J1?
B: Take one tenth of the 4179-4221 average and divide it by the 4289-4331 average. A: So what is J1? 0.112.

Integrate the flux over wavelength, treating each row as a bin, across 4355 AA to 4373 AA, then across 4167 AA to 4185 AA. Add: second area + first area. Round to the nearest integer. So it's 352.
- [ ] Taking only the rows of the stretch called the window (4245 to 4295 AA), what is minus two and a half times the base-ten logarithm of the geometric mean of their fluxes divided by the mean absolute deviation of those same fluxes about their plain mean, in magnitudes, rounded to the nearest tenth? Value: -3.1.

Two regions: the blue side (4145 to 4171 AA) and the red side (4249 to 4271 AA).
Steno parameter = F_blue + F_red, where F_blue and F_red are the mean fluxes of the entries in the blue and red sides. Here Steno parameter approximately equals 19.3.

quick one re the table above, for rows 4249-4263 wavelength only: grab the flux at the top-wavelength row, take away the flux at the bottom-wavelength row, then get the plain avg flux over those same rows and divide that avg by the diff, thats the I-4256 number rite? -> 17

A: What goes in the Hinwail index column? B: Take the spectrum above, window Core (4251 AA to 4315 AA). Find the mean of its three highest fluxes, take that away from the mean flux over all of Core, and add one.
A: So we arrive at -0.55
